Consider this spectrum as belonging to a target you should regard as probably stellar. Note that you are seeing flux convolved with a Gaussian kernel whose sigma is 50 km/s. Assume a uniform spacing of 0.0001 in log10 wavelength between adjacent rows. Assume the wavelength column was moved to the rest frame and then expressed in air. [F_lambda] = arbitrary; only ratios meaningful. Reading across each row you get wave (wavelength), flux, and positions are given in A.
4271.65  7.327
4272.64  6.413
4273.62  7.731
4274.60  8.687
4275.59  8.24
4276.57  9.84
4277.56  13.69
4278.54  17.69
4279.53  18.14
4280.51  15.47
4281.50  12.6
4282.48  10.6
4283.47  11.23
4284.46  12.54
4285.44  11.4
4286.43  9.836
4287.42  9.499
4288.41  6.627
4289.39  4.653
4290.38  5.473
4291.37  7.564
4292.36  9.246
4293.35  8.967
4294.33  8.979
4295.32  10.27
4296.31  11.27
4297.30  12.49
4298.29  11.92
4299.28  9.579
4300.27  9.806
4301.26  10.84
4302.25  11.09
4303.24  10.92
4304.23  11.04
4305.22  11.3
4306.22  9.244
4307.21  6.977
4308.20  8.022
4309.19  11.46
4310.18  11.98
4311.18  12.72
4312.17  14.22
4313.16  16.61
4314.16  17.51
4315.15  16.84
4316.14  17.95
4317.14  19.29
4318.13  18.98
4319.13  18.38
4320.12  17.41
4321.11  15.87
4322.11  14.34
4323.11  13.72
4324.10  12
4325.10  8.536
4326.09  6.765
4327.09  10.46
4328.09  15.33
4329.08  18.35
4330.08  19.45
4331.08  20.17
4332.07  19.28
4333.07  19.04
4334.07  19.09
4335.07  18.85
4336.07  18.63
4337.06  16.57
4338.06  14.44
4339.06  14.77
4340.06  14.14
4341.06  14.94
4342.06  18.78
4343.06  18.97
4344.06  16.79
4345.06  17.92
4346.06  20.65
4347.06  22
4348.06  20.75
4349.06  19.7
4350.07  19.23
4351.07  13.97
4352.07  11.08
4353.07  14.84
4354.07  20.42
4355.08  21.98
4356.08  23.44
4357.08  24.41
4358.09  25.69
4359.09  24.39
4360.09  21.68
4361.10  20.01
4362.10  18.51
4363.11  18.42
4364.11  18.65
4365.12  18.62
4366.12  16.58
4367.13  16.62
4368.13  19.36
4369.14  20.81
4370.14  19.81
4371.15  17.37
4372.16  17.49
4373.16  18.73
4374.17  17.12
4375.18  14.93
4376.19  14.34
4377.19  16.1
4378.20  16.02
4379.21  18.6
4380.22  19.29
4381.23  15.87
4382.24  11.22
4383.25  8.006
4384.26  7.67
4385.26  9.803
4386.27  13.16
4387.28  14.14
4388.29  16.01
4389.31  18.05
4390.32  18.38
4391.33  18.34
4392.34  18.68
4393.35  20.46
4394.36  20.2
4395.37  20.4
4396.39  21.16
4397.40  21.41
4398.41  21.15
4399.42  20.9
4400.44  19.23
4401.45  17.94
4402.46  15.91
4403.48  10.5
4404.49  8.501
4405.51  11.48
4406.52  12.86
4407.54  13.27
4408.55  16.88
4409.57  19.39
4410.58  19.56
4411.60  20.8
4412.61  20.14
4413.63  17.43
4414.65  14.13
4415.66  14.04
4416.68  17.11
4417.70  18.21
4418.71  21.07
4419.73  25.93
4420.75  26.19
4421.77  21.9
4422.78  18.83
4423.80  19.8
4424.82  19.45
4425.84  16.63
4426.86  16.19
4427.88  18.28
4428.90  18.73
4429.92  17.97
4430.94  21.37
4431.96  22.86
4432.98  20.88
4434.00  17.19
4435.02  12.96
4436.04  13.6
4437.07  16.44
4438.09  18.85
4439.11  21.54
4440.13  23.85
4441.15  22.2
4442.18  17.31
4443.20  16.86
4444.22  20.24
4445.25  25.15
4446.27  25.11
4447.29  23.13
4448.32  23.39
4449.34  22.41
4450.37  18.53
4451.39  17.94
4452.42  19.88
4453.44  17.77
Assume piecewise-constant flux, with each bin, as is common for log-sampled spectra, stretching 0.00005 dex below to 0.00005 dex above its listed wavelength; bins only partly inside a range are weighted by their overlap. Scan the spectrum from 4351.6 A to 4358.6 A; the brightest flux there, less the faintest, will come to 14.6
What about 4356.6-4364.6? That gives 7.3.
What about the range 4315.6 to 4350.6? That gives 15.2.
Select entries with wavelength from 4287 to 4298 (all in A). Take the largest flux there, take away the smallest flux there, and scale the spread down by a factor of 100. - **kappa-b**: 0.078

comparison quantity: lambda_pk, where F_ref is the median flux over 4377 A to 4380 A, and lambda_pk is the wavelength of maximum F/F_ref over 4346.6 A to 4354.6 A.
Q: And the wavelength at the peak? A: 4347.06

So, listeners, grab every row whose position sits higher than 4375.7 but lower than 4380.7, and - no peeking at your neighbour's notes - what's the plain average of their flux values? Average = 16.9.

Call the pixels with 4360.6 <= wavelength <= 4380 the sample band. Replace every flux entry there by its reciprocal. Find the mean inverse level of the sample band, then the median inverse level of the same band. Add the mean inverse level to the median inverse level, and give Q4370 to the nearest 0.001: 0.111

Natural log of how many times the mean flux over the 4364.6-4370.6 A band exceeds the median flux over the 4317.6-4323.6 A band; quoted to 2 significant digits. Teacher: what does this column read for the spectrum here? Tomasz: 0.11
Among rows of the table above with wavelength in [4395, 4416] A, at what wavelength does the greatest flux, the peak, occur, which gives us 4397.40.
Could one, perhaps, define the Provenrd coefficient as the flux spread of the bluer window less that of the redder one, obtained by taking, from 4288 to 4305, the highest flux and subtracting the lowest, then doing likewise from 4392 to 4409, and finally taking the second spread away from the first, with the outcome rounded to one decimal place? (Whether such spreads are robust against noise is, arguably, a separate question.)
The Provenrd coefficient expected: -5.1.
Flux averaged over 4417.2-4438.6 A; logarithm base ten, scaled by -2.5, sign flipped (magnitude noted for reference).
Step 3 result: 3.21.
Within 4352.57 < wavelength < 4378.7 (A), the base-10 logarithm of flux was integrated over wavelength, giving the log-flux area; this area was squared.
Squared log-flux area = 1111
